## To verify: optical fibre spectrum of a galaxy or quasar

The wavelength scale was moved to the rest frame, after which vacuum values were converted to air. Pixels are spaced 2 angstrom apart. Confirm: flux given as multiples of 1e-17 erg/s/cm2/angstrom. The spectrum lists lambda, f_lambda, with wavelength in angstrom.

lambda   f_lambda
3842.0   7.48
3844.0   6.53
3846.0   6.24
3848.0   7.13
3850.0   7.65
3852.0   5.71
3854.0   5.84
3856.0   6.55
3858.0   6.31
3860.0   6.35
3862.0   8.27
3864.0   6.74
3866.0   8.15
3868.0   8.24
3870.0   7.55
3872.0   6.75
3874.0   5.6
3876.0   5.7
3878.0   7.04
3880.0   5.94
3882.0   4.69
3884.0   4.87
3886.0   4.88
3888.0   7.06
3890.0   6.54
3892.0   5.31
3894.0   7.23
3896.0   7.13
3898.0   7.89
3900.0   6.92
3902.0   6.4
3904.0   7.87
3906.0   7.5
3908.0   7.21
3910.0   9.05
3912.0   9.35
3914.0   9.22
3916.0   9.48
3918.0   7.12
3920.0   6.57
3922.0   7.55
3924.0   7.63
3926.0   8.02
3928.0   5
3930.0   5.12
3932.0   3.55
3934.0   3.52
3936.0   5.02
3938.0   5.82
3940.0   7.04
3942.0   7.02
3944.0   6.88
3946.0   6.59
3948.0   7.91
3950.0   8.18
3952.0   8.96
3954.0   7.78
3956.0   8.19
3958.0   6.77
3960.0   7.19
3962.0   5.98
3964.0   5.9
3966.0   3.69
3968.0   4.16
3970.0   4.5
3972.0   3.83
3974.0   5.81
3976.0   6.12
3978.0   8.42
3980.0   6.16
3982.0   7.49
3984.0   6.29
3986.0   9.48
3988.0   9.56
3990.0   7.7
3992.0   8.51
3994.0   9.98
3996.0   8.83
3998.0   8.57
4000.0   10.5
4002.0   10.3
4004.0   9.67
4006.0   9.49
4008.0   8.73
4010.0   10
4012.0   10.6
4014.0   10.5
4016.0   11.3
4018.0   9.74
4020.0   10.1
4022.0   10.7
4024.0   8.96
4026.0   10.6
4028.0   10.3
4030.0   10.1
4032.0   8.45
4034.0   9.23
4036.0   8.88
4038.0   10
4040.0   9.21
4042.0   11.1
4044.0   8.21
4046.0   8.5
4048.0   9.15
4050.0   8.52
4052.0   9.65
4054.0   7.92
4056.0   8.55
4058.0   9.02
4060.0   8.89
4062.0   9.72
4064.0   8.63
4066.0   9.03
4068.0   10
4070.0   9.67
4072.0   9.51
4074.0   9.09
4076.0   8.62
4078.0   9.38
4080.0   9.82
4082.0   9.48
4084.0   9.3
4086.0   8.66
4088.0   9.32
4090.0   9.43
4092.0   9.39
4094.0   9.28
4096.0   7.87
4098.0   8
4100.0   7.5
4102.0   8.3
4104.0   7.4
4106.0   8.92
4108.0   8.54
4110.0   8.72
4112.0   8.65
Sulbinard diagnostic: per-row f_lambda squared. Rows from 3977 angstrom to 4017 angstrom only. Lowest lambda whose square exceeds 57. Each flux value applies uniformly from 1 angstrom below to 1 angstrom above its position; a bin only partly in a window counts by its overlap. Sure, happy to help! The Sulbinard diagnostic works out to 3978.0 angstrom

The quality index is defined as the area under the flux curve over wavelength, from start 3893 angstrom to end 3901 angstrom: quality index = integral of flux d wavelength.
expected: 58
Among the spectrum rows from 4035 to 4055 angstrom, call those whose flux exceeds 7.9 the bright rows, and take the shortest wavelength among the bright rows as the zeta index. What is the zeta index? 4036.0 angstrom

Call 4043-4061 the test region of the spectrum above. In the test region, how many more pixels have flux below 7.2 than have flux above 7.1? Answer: -9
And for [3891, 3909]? -2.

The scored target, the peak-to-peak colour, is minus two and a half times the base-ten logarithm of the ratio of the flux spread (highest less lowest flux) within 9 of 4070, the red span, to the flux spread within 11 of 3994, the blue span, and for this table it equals 1.2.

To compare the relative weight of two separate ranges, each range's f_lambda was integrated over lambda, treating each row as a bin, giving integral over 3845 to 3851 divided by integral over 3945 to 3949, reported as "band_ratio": 1.4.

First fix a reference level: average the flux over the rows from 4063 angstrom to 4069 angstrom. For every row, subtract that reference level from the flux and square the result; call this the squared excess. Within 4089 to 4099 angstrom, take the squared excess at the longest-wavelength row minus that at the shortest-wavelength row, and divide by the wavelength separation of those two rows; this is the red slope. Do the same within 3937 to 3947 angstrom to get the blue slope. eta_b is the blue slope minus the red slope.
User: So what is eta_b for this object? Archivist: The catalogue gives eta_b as -0.8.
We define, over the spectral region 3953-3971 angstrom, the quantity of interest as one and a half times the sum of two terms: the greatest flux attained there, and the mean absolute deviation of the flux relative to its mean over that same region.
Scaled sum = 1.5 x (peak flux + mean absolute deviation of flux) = 14.2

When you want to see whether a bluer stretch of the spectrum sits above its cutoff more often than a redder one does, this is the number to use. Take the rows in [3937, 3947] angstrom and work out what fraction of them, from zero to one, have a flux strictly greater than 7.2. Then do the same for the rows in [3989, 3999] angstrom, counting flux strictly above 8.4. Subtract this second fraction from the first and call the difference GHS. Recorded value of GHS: -0.80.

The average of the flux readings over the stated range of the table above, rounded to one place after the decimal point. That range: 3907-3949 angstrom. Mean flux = 6.9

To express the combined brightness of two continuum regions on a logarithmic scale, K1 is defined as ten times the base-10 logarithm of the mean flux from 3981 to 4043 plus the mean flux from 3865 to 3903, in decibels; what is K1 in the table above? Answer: 12.05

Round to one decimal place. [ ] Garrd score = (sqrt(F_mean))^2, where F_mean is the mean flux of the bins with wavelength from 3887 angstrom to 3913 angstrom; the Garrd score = 7.3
